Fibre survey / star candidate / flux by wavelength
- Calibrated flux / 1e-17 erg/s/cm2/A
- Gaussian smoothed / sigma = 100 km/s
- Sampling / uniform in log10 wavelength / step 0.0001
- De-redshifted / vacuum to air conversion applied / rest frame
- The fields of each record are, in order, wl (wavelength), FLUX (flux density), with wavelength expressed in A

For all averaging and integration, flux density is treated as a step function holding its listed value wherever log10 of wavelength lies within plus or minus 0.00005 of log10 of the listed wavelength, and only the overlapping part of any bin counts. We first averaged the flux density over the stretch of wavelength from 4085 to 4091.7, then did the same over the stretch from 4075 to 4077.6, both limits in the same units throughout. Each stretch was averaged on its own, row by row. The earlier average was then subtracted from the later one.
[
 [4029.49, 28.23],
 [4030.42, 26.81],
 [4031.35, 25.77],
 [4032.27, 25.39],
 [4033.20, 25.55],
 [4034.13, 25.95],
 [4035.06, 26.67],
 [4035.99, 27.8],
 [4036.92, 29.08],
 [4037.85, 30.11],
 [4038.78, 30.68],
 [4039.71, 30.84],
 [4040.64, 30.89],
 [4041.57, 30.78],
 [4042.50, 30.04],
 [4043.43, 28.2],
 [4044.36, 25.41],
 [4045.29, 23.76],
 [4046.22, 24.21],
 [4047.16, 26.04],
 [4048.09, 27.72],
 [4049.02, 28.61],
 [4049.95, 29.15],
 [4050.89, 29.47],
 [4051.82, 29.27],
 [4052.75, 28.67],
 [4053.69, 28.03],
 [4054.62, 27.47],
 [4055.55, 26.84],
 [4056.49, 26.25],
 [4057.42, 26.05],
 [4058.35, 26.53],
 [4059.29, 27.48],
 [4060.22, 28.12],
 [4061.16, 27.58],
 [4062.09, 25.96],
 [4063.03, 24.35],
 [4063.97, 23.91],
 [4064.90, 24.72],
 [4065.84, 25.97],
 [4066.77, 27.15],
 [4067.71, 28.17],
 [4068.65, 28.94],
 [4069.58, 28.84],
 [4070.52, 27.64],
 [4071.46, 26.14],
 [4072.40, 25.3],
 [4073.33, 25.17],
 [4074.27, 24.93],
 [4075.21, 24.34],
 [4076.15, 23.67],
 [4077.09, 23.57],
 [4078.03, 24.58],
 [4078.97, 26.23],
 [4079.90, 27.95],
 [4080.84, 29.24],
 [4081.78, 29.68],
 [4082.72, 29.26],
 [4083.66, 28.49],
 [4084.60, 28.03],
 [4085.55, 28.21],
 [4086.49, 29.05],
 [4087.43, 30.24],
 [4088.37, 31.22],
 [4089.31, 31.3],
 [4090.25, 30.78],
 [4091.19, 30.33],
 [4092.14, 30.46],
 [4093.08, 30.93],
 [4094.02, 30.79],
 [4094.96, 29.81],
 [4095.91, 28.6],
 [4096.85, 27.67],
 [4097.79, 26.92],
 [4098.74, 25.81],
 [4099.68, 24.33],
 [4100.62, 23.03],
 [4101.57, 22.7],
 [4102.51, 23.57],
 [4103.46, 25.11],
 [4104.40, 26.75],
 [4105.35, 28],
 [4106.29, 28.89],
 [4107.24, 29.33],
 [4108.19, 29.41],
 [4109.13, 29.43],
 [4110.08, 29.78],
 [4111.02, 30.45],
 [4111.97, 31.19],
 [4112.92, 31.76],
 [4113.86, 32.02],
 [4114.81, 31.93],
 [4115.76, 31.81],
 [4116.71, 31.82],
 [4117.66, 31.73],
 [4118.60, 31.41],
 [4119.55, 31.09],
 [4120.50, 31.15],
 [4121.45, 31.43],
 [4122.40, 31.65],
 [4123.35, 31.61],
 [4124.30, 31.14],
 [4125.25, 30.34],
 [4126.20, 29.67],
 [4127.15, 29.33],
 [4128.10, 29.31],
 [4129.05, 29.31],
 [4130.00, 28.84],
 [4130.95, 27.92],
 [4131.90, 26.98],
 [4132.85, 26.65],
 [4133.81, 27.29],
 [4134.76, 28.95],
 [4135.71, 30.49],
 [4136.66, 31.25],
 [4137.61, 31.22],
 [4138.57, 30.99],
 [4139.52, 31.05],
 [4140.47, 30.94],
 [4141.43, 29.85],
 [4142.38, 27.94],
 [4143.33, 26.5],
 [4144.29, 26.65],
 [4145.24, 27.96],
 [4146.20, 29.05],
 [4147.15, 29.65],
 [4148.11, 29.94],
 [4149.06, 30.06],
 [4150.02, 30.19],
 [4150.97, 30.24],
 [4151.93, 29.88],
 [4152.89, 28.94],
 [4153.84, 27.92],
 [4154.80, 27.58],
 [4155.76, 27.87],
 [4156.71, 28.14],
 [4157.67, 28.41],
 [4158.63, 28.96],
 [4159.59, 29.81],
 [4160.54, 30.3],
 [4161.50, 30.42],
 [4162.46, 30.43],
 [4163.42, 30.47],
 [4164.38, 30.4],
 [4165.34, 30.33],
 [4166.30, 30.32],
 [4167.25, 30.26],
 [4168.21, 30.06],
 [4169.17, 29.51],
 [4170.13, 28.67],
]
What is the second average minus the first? -6.3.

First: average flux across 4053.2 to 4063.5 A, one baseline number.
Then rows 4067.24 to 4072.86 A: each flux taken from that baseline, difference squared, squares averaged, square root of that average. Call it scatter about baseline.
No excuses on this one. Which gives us 1.5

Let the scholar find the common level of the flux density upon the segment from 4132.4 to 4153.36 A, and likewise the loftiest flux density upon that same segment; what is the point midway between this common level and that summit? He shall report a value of 30.3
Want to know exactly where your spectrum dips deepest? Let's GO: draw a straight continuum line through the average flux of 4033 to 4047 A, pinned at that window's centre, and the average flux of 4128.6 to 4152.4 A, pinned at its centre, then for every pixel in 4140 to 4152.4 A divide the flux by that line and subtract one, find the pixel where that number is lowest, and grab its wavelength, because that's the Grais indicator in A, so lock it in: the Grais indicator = 4143.33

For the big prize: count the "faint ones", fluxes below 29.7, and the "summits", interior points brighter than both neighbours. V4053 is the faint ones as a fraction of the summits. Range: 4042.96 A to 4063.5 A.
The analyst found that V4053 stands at 11.0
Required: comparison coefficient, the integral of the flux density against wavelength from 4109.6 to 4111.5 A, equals 57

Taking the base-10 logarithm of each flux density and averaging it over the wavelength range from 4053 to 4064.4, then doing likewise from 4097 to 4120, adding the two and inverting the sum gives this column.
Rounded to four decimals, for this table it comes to 0.3474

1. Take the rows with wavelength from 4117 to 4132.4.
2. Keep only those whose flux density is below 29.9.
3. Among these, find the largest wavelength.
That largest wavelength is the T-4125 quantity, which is 4131.90 A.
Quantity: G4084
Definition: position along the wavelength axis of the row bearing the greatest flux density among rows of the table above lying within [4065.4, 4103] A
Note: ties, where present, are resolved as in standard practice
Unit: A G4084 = 4089.31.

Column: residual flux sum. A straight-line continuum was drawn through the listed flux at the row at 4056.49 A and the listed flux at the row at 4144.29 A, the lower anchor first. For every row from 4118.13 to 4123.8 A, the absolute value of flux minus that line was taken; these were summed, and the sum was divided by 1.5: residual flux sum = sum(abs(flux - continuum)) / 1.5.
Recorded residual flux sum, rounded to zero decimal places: 19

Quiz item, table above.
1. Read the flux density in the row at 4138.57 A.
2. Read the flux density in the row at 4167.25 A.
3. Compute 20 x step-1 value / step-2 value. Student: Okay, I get 20.5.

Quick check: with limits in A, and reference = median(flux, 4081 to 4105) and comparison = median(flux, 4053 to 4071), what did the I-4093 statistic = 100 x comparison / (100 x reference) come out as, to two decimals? 0.95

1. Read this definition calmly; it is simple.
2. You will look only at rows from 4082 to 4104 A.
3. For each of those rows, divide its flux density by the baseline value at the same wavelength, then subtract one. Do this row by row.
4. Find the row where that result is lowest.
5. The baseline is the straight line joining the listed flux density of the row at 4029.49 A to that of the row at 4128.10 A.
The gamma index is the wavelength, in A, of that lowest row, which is 4101.57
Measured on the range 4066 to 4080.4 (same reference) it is 4077.09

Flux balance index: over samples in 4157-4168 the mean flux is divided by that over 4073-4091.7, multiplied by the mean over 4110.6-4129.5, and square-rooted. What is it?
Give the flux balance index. 5.8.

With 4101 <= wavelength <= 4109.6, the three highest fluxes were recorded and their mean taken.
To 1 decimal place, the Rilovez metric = 29.4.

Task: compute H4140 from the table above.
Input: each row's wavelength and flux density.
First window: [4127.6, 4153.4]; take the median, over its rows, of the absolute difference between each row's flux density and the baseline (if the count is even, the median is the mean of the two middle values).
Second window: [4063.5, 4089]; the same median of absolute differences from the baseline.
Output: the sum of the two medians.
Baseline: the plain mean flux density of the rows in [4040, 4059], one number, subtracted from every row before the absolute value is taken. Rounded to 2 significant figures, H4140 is 3.2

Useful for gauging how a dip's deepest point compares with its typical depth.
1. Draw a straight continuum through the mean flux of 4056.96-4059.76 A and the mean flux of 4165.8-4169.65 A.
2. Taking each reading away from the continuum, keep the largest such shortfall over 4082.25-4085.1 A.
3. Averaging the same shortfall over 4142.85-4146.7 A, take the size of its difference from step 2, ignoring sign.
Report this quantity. 2.33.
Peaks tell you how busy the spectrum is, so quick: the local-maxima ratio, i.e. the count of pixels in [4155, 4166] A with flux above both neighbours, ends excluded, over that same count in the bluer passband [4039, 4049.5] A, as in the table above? 1.0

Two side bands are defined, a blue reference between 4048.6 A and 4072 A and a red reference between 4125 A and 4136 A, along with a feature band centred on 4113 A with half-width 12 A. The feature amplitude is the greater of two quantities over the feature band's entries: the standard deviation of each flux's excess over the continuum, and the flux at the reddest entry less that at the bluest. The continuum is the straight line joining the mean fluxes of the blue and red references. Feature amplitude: 8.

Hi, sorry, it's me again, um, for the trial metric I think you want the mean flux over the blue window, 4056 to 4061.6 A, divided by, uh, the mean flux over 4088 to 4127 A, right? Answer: 0.92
